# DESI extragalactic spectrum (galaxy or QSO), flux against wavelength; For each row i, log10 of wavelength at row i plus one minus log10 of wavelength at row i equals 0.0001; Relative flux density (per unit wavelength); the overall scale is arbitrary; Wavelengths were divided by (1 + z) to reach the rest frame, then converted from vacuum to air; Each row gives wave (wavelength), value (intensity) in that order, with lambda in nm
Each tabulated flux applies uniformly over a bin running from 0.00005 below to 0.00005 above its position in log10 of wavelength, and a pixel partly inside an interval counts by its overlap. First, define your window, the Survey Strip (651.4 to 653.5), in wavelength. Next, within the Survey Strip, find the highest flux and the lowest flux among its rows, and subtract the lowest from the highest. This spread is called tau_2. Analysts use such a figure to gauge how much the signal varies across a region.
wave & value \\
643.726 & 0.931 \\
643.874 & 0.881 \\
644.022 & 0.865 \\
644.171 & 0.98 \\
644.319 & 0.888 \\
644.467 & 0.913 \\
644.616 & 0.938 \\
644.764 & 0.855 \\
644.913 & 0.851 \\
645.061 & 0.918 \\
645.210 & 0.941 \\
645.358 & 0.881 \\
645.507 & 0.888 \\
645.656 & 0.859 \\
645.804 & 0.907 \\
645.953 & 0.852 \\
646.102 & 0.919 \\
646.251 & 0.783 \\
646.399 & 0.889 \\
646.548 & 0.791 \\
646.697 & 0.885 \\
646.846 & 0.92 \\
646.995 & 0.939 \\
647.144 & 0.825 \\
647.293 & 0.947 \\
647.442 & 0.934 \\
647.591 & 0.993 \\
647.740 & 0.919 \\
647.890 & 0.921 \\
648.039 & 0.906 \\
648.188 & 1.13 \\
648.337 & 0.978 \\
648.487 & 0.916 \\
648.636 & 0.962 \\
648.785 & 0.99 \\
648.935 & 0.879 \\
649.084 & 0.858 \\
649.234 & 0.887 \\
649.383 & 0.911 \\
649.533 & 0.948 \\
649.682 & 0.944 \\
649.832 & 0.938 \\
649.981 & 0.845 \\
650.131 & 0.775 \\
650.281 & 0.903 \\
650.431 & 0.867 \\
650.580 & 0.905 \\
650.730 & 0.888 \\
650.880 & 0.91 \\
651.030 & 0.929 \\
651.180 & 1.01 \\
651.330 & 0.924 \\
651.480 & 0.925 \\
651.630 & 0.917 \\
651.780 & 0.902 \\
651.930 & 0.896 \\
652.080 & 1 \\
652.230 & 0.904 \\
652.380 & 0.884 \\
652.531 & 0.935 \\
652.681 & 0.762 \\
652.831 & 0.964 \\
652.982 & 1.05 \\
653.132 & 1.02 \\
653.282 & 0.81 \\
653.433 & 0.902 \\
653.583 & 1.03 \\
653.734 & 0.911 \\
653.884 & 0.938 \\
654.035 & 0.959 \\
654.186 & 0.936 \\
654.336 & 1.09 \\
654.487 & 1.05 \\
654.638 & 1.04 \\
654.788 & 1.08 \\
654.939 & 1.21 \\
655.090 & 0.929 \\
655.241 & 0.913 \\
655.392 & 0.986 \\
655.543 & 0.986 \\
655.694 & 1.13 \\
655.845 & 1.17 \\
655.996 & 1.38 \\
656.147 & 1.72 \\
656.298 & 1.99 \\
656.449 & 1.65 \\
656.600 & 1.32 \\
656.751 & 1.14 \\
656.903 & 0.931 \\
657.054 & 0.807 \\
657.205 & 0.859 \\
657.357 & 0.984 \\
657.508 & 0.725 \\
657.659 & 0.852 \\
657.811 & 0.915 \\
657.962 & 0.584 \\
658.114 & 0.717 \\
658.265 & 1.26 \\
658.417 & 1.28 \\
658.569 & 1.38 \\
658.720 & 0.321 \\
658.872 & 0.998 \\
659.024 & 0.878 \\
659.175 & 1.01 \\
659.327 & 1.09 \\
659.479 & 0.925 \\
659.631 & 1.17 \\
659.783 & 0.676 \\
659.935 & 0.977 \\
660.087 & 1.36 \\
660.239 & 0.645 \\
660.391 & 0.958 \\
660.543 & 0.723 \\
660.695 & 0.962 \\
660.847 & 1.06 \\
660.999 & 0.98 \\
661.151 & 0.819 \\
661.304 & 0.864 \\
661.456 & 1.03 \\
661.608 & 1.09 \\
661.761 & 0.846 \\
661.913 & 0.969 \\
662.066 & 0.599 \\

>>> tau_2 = 0.29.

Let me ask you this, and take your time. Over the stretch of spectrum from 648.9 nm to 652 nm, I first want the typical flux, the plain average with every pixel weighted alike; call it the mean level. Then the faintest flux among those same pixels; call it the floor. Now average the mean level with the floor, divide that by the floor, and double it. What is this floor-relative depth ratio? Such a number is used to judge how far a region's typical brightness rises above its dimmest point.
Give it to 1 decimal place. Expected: 2.2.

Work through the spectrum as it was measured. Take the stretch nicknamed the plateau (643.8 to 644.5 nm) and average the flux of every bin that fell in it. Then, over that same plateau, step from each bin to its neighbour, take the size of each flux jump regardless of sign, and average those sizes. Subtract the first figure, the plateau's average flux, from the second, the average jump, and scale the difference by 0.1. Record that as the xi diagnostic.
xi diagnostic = -0.084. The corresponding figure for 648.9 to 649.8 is -0.088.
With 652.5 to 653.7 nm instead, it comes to -0.080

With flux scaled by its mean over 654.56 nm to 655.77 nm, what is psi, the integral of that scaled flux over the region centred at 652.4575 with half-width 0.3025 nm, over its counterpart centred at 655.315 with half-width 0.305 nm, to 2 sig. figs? 0.91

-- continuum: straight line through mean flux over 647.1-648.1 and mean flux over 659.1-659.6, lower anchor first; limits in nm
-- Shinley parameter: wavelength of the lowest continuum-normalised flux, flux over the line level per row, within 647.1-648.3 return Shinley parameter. 647.144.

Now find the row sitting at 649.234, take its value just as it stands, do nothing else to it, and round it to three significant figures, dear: 0.887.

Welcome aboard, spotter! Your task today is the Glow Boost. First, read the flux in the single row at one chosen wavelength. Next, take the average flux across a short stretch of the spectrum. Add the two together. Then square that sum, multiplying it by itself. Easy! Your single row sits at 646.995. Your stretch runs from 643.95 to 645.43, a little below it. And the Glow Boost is 3.4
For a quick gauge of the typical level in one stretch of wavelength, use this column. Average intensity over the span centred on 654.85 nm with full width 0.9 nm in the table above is 1.04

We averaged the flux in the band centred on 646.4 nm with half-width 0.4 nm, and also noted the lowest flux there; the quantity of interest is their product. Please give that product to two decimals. 0.67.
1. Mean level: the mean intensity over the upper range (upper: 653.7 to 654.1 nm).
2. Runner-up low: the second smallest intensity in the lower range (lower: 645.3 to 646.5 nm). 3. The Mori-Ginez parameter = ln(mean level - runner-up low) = -2.5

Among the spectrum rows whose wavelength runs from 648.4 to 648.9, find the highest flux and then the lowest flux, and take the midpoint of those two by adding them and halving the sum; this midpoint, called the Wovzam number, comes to 0.95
